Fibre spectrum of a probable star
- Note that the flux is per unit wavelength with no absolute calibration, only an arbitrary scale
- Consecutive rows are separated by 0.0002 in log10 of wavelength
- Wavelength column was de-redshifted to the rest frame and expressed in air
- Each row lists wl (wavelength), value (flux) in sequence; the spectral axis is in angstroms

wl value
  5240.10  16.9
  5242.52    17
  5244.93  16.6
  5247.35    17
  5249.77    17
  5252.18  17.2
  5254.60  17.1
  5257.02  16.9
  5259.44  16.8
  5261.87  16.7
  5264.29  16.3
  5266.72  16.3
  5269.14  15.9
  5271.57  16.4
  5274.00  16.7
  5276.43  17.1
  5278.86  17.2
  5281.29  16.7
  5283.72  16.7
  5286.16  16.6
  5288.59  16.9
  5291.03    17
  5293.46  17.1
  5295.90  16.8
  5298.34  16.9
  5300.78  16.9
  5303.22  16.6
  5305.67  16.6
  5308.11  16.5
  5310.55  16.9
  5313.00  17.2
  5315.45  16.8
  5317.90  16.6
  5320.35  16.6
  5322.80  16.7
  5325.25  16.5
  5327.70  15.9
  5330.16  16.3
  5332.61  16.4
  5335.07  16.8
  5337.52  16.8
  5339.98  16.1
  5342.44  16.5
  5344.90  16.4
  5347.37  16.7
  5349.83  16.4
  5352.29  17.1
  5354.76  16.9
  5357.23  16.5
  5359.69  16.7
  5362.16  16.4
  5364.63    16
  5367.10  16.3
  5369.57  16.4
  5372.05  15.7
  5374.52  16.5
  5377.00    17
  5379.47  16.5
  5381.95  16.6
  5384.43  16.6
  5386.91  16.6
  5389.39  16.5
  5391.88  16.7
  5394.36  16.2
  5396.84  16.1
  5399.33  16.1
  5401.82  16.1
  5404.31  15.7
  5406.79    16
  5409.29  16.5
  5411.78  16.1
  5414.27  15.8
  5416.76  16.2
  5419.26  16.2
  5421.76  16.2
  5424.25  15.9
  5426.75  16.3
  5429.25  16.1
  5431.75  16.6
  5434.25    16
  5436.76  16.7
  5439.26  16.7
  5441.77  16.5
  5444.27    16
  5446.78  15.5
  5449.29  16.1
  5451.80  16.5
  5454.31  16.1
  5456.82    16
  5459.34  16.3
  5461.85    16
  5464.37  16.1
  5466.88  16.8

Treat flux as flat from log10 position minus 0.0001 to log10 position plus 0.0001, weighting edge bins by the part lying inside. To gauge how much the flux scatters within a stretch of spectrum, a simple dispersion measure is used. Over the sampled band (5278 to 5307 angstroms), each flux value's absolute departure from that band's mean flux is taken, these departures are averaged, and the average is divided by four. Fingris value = 0.042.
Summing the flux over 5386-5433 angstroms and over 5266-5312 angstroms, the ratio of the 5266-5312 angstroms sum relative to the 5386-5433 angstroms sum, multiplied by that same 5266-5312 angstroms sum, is 328.0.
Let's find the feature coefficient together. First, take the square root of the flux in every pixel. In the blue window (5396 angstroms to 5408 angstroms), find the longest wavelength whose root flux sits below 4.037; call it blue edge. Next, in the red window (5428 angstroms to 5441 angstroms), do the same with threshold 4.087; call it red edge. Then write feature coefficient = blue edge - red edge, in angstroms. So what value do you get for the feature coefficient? -32.5 angstroms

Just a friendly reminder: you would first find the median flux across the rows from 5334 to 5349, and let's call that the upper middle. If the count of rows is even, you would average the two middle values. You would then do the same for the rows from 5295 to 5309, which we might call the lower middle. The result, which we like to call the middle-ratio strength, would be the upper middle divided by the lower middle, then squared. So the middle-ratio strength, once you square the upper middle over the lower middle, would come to 0.988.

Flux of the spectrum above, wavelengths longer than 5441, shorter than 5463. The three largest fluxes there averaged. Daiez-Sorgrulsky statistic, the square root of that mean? 4.054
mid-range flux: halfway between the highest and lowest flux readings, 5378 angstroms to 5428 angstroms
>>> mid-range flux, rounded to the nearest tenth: 16.2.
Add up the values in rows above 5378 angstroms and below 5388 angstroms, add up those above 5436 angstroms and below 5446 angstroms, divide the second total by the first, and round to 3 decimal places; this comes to 0.994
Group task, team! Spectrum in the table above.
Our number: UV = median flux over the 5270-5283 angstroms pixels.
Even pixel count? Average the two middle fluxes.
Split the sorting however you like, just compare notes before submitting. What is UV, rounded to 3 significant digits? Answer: 16.7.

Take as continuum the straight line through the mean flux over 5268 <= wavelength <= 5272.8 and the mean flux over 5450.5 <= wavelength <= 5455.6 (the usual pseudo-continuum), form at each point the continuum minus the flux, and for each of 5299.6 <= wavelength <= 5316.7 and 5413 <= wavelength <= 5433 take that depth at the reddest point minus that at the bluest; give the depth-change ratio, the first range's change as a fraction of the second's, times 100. -14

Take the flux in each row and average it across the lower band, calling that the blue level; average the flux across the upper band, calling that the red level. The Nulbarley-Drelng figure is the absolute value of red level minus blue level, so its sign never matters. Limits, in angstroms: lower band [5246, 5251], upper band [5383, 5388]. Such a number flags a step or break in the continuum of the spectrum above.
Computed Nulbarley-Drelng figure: 0.40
